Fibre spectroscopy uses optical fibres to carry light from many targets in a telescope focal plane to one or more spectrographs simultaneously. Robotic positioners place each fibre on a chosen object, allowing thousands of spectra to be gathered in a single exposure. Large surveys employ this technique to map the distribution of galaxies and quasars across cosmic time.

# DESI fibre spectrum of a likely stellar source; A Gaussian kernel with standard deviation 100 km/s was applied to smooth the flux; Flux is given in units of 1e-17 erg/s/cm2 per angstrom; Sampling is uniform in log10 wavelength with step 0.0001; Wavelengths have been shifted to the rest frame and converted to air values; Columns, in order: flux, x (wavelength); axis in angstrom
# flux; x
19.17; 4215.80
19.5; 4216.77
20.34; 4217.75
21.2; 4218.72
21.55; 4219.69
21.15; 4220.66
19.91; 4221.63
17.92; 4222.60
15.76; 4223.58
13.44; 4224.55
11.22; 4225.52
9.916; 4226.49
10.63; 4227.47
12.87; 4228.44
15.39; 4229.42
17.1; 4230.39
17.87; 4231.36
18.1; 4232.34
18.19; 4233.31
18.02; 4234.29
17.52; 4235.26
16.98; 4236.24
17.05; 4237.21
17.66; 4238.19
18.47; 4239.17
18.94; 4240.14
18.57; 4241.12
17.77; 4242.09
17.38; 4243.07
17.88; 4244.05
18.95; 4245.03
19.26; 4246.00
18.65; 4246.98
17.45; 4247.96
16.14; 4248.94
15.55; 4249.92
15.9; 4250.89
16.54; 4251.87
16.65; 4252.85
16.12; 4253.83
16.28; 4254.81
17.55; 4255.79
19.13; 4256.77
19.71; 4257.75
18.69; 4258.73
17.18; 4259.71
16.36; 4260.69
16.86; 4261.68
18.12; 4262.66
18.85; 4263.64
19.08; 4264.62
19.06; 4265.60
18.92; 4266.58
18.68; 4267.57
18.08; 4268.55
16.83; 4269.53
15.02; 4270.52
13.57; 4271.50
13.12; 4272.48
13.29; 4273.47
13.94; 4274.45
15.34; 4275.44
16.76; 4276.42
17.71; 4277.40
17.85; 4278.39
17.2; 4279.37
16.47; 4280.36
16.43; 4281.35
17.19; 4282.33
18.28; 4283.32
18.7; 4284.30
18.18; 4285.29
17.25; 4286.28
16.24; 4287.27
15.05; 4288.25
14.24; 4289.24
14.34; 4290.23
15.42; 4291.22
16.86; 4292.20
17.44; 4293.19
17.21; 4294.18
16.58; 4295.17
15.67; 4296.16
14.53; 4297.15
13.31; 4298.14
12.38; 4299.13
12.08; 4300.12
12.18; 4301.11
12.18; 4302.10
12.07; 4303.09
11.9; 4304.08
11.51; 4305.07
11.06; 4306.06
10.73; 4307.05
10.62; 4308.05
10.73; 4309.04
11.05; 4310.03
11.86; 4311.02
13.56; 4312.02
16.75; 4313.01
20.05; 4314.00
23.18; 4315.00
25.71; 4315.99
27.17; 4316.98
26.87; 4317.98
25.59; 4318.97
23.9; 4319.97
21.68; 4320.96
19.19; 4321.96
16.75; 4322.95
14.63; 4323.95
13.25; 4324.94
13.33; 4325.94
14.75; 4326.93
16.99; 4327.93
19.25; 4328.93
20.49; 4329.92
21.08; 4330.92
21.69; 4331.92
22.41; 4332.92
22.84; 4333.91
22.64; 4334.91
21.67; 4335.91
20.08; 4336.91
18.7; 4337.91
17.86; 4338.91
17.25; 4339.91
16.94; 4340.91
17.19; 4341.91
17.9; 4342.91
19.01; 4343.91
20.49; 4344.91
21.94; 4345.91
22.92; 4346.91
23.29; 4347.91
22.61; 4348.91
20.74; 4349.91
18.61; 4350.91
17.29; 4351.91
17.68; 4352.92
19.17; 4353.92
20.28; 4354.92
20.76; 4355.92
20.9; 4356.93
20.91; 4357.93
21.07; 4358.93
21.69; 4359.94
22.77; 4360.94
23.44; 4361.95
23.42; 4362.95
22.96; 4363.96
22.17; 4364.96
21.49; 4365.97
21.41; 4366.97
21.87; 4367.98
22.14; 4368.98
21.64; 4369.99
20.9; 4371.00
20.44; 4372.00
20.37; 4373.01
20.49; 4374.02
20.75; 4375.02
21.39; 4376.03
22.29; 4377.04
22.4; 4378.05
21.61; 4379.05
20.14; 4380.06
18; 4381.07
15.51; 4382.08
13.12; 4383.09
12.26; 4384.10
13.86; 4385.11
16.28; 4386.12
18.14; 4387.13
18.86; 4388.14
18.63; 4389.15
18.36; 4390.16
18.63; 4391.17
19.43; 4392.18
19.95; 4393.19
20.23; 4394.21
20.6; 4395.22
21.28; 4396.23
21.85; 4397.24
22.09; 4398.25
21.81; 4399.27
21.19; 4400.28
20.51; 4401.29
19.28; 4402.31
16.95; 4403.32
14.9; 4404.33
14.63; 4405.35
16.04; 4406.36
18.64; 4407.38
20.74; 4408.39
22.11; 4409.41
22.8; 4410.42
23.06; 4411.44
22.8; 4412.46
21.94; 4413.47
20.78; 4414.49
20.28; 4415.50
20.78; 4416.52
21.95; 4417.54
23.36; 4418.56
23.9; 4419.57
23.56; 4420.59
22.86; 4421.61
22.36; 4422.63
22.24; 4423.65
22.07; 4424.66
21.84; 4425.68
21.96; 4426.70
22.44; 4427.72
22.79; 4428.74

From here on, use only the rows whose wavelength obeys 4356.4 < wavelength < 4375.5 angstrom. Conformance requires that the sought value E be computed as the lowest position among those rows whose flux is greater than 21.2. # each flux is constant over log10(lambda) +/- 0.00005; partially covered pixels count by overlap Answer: 4359.94 angstrom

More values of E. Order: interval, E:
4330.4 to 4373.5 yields 4331.92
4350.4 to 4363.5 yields 4359.94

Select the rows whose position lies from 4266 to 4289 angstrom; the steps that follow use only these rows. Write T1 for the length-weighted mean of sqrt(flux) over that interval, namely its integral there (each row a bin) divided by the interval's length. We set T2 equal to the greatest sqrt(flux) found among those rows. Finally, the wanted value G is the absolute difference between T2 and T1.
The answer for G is 0.29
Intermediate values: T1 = 4.06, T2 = 4.3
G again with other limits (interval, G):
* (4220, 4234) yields 0.65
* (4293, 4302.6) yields 0.41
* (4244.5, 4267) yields 0.24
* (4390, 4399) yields 0.19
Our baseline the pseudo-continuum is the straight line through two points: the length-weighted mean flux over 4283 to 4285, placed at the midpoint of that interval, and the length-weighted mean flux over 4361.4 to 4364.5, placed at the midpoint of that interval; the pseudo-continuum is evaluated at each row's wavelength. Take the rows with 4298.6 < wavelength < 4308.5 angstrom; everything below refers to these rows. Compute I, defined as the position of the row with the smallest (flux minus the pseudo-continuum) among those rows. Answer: 4308.05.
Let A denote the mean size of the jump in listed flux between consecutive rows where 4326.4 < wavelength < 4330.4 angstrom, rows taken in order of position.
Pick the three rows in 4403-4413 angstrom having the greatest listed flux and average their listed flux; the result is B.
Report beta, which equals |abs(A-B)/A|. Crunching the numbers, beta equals 11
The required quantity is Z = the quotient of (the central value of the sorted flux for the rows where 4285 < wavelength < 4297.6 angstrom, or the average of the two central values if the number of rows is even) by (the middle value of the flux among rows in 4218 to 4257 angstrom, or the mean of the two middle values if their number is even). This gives 0.93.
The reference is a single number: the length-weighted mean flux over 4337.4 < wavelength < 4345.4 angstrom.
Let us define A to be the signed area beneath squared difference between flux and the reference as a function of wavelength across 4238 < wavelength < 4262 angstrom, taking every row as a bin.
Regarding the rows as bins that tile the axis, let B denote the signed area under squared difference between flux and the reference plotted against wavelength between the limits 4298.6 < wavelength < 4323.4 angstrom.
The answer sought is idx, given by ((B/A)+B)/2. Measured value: 478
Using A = 42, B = 933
